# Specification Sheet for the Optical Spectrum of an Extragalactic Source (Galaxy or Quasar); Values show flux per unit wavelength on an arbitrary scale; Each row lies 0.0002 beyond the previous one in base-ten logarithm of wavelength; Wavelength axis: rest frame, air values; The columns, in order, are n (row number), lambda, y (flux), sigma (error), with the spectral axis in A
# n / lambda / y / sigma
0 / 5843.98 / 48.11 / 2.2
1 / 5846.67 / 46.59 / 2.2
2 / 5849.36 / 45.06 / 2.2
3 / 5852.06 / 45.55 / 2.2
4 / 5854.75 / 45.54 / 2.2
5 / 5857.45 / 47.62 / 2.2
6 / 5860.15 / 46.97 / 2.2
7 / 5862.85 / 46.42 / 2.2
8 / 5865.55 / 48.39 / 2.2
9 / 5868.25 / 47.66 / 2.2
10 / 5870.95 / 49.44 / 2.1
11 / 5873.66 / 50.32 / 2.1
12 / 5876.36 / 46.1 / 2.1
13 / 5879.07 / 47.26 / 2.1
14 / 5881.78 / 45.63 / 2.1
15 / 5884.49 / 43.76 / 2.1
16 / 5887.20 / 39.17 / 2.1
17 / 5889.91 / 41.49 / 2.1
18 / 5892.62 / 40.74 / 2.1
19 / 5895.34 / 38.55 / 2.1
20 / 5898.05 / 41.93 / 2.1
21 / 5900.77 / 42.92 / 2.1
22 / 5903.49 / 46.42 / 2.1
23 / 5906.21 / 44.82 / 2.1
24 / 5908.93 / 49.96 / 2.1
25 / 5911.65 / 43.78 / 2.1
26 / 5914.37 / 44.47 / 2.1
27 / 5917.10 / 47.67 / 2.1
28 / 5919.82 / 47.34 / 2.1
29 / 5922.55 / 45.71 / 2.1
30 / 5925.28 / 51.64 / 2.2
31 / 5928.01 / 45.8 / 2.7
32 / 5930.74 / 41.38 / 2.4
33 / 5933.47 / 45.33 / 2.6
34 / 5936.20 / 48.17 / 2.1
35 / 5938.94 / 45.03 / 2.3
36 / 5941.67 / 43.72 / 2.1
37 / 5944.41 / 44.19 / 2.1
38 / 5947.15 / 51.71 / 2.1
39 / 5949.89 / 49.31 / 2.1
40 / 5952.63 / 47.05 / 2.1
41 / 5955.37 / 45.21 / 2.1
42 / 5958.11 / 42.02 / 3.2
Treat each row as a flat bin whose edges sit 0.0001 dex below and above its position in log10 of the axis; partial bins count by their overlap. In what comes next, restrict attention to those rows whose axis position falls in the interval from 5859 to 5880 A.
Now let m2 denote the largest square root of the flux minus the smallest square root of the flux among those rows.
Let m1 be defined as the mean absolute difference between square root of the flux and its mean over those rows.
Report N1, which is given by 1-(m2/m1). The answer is -2.6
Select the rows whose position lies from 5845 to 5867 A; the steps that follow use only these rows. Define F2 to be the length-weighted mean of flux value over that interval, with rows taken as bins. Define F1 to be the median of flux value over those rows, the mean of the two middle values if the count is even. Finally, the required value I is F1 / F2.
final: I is 1.00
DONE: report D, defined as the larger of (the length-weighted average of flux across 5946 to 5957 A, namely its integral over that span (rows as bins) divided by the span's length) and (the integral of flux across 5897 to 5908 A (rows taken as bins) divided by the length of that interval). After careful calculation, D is 48.1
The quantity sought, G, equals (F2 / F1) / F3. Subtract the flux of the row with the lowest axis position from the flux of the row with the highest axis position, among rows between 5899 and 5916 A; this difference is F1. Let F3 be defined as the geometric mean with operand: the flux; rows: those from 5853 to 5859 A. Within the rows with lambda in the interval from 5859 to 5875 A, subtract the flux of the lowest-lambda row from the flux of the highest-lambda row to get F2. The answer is 0.046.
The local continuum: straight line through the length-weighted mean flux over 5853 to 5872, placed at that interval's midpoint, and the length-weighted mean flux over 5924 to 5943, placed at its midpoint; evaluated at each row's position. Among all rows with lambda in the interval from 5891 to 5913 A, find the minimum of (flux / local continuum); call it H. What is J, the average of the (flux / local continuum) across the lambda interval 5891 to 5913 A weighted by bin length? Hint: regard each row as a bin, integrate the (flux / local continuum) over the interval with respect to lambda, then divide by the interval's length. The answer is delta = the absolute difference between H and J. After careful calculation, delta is 0.112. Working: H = 0.83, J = 0.94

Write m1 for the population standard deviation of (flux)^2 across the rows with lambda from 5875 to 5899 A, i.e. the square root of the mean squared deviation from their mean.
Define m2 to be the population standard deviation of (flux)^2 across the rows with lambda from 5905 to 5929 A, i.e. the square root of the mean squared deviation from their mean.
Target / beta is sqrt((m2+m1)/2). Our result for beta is 15.6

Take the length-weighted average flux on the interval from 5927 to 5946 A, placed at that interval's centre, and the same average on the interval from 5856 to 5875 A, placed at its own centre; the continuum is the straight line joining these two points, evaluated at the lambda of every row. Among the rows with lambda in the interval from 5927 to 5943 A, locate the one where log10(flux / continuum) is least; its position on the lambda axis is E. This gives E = 5930.74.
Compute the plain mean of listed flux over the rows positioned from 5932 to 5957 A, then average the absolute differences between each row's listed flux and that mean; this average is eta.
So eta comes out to 2.2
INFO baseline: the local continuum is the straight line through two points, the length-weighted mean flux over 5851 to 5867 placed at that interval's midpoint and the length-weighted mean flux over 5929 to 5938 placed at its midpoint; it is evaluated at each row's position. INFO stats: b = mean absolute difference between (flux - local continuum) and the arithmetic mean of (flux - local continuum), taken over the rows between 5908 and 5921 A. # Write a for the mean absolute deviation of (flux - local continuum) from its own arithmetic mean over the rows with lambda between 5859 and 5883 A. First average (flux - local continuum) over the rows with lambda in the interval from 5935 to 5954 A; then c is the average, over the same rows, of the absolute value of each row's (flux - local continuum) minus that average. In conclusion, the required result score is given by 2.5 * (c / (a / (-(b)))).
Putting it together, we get -10.2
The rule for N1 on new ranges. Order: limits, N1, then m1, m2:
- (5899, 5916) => -2.8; 0.14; 0.52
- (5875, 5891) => -2.3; 0.18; 0.62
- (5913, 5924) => -1.7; 0.09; 0.24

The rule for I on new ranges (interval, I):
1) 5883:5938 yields 1.00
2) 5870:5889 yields 1.01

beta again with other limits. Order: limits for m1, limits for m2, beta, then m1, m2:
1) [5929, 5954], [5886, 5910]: 17.1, 278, 303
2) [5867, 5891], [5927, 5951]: 17.1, 307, 278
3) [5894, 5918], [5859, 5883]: 14.5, 279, 141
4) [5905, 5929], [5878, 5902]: 15.3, 236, 231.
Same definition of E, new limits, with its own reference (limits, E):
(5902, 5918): 5911.65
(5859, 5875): 5862.85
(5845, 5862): 5849.36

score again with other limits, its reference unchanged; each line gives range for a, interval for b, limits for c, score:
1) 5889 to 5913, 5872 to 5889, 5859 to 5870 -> -1.7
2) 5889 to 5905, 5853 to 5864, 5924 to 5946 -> -1.8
